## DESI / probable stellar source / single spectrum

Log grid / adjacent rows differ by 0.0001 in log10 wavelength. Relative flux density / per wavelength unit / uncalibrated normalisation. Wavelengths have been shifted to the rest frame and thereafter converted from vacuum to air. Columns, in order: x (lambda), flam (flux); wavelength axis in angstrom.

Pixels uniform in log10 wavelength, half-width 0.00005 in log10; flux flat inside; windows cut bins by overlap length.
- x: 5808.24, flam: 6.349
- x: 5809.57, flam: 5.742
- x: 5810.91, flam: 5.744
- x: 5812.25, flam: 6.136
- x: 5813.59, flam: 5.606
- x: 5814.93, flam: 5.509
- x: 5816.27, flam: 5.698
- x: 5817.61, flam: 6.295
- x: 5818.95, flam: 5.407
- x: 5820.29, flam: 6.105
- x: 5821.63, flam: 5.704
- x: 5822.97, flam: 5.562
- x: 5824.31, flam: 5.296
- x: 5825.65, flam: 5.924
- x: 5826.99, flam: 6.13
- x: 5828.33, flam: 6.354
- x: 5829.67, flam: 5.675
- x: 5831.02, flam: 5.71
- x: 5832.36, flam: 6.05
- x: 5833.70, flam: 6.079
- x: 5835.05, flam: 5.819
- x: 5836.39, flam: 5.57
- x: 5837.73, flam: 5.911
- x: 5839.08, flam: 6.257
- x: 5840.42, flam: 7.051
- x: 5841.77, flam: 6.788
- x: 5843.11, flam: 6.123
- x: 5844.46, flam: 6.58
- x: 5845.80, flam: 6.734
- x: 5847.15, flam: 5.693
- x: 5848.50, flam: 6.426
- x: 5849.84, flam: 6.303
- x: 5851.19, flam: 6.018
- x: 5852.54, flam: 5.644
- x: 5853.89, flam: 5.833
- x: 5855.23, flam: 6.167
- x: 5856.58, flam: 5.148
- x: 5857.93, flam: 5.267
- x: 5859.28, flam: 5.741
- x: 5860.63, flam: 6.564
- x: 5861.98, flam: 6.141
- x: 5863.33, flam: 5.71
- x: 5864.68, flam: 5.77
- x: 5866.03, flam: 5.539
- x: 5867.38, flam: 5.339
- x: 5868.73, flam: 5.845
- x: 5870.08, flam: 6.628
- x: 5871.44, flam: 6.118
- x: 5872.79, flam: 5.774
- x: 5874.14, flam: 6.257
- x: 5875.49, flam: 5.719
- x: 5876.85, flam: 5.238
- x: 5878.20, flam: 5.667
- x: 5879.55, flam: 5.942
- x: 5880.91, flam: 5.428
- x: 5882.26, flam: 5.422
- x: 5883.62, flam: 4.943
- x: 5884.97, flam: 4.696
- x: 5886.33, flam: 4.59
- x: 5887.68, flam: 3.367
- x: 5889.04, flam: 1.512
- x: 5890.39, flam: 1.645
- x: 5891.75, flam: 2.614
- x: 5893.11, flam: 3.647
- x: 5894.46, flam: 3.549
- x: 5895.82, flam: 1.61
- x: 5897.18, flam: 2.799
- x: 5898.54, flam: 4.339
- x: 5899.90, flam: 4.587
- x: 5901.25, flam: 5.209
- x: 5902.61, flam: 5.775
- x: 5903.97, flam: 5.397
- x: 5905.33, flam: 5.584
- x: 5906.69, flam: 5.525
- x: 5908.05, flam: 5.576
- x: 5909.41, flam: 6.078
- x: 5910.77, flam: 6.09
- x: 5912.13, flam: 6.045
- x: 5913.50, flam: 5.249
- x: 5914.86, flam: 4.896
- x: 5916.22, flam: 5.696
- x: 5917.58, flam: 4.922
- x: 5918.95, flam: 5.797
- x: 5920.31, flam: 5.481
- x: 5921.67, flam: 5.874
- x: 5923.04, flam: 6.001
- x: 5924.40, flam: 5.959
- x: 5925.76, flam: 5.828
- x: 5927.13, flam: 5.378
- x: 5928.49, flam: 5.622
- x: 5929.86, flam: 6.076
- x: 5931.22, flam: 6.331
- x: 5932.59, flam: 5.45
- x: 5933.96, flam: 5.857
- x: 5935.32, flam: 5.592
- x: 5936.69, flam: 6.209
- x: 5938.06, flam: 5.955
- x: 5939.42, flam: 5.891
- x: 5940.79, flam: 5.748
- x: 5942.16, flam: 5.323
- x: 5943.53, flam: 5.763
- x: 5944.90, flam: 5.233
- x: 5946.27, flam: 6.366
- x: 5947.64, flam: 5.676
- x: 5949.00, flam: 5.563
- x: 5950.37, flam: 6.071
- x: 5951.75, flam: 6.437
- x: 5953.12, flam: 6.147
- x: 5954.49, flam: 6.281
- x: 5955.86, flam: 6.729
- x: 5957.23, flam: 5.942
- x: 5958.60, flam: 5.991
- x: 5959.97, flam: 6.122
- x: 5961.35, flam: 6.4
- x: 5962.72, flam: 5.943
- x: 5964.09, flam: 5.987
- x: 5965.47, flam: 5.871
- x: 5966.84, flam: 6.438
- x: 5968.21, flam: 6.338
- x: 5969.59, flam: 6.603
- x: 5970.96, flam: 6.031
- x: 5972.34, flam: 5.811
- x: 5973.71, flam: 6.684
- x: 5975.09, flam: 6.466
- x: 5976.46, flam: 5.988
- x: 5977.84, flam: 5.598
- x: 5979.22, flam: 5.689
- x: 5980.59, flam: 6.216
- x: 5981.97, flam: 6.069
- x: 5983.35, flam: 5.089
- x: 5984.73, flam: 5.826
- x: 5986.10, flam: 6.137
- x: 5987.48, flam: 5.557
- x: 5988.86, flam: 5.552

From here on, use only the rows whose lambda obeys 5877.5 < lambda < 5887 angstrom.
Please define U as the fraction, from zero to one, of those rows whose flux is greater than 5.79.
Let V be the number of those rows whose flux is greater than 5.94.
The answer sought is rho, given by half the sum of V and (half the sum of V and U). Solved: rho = 0.8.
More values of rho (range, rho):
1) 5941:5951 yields 1.6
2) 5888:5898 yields 0.0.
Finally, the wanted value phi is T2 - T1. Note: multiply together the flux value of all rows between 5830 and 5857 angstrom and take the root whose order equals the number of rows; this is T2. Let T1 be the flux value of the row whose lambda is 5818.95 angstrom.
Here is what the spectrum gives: 0.7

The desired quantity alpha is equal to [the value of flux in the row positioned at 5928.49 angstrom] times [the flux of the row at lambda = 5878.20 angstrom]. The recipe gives 32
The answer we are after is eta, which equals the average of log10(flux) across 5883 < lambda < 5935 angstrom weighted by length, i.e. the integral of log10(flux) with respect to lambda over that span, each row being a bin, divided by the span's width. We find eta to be 0.665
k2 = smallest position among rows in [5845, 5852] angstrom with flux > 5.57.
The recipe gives 5845.80 angstrom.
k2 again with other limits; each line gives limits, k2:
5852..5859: 5852.54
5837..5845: 5837.73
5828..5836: 5828.33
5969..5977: 5969.59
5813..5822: 5813.59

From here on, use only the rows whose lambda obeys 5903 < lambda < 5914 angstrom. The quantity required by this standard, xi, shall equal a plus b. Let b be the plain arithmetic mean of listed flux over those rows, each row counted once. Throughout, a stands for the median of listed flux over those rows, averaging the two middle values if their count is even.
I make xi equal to 11.3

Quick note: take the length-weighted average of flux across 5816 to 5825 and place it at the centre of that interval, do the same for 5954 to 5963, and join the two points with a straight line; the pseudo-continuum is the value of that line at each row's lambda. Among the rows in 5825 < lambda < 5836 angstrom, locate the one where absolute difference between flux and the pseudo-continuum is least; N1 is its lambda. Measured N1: 5835.05 angstrom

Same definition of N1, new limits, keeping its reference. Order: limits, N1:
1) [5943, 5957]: 5953.12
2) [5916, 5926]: 5923.04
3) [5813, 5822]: 5816.27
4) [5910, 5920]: 5912.13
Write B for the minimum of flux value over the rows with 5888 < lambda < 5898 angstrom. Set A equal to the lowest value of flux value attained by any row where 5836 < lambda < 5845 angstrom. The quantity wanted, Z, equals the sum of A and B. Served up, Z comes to 7.1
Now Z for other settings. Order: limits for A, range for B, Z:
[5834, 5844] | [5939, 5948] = 10.8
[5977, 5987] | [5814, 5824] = 10.5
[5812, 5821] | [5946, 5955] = 11.0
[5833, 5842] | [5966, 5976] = 11.4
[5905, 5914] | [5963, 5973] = 11.1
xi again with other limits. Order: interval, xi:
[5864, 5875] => 11.7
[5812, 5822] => 11.5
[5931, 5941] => 11.8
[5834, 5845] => 12.5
